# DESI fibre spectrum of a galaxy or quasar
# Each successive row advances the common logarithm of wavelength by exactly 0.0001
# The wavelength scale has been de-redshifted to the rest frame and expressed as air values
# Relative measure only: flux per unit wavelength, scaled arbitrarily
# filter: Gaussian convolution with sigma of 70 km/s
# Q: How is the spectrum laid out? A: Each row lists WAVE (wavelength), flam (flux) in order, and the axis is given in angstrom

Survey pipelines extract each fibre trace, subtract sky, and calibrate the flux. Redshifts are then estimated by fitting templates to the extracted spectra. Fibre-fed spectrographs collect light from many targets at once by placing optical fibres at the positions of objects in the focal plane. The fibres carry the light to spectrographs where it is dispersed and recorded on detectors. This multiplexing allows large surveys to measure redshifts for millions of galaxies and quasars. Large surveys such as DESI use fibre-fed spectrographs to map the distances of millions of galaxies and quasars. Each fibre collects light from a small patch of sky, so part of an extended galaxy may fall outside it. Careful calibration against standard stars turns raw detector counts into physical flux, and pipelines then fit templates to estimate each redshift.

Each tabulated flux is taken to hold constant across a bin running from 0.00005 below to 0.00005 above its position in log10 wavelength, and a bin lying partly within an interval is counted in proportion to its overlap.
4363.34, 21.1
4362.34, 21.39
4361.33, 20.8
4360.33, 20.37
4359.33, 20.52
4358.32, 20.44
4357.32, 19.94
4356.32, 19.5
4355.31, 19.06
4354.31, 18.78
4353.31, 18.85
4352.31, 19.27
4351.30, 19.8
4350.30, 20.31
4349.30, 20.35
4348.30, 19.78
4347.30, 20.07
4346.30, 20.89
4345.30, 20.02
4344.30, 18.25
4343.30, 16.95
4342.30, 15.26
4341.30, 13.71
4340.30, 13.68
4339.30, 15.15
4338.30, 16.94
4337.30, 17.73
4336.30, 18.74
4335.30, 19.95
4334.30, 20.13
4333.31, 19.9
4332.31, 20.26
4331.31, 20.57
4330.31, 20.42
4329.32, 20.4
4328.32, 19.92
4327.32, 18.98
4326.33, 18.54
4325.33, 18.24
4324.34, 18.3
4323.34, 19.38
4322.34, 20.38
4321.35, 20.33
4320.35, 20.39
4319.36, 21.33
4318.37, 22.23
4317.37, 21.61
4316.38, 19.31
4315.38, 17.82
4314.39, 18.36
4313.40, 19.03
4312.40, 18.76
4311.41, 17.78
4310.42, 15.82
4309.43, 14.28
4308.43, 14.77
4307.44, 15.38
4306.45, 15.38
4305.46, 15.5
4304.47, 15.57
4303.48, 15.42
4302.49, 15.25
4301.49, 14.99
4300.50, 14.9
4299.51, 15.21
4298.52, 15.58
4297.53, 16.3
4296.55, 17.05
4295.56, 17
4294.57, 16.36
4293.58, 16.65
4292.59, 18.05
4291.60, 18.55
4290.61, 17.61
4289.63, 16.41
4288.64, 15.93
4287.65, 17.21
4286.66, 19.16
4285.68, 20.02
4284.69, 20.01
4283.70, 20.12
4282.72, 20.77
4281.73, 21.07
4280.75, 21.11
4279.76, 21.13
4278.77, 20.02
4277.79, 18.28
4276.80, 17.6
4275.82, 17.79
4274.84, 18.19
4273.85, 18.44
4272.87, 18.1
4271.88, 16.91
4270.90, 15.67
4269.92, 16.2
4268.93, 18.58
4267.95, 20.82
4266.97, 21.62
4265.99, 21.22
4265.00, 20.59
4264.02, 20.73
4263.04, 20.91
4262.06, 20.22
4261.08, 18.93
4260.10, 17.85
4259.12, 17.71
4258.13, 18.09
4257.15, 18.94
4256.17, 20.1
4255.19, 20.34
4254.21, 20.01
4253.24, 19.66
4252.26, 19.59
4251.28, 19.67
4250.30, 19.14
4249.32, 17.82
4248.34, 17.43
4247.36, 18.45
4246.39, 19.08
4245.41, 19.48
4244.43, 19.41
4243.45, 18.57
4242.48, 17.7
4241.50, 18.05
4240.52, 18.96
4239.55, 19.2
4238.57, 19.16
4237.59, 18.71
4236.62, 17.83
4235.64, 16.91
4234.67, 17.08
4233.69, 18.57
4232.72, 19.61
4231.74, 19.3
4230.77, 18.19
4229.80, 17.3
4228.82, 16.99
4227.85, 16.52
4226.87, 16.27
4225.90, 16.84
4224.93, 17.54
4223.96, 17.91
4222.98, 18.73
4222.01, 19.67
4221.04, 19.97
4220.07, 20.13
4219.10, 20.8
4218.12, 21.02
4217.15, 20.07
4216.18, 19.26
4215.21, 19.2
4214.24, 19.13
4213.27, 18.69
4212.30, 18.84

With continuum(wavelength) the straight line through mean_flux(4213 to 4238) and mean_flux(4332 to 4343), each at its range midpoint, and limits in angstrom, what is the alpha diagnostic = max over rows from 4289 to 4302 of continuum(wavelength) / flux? 1.19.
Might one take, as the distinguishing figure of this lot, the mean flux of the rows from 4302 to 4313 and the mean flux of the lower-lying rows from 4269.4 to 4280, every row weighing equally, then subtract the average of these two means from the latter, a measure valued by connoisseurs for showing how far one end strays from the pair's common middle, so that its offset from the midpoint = 1.1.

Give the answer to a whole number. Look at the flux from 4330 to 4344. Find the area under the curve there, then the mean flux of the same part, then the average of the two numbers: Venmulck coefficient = 133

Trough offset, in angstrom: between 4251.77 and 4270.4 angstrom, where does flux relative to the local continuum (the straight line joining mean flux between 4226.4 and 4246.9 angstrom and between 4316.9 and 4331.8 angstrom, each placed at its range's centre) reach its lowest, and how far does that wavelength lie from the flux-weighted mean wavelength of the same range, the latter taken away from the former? 8.8 angstrom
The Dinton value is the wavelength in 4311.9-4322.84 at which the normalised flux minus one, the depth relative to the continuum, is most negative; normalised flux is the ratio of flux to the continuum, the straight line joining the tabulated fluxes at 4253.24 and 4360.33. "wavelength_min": 4315.38 angstrom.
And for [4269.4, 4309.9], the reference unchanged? 4309.43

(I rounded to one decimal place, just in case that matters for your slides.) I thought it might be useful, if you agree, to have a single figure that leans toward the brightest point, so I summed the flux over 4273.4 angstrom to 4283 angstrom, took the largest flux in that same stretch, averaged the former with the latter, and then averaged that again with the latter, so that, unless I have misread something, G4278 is 64.4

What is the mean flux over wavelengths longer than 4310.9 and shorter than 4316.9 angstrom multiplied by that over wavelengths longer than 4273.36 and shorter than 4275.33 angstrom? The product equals 339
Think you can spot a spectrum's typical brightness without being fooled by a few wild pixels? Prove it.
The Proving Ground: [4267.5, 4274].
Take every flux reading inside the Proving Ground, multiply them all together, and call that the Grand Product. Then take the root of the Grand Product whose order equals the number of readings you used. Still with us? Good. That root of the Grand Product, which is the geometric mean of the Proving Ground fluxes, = 17.7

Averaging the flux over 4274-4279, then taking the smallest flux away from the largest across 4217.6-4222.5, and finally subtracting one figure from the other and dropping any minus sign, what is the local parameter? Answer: 17.0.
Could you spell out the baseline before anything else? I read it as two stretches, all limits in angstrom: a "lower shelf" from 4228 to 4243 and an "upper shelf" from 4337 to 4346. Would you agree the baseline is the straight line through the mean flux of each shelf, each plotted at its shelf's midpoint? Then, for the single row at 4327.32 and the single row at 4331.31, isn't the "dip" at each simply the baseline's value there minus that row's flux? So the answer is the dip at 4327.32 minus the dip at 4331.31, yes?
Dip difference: 1.7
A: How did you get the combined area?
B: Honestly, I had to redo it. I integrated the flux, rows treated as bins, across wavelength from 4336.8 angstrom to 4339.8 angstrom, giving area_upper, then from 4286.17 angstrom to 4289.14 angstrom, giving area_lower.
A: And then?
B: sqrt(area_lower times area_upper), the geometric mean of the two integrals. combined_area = 50.7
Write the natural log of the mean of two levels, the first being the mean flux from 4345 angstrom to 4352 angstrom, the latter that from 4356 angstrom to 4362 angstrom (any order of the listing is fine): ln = 3.01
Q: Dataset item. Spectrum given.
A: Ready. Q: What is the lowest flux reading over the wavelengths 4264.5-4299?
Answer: 15.58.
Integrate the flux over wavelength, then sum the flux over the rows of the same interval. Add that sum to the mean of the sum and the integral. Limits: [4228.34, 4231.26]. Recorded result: 104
